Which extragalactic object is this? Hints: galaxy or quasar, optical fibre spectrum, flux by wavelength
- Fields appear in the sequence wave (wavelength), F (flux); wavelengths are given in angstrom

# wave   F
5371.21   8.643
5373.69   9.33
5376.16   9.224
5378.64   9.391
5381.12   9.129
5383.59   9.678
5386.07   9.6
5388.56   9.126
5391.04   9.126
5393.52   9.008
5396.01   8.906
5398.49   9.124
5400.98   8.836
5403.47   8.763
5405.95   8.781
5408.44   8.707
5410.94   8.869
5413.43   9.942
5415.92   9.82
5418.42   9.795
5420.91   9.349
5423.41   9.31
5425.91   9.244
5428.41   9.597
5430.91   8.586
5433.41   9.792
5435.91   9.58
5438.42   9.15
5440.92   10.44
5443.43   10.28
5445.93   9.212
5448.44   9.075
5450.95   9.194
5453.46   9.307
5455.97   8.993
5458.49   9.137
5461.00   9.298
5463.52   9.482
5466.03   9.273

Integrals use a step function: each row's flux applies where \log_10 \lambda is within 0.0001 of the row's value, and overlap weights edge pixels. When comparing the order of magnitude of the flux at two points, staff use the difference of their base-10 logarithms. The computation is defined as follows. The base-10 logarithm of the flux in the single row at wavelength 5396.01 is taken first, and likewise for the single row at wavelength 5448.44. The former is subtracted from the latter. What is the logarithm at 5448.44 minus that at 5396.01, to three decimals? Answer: 0.008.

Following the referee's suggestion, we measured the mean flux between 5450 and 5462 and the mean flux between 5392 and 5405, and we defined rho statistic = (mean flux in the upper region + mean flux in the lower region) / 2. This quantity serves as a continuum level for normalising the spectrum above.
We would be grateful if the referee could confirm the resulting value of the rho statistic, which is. 9.06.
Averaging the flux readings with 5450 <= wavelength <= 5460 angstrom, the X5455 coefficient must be 9.2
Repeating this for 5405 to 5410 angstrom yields 8.7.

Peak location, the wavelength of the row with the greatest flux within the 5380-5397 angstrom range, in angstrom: 5383.59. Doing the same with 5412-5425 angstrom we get 5413.43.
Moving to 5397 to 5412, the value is 5398.49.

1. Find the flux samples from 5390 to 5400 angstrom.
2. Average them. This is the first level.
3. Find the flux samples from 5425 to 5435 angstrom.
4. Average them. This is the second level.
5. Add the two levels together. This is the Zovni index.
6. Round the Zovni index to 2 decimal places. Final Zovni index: 18.35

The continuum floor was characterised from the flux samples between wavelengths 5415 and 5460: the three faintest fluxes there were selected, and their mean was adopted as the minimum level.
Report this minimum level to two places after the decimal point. 8.88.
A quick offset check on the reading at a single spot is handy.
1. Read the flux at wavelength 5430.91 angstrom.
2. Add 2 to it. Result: 10.6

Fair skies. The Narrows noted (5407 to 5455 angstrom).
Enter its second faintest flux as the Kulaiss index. 8.707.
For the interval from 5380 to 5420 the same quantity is 8.763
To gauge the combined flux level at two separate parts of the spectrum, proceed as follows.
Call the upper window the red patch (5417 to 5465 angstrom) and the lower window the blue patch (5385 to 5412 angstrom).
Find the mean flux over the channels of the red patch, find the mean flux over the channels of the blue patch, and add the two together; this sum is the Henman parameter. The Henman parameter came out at 18.4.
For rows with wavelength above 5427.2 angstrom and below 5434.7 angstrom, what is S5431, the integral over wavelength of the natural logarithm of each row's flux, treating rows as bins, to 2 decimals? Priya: 16.74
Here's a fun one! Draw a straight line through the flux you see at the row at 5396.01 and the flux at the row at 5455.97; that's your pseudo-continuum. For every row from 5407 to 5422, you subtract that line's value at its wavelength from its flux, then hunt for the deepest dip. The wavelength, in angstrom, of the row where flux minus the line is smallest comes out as 5408.44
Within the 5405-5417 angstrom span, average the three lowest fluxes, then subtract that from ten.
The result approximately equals 1.21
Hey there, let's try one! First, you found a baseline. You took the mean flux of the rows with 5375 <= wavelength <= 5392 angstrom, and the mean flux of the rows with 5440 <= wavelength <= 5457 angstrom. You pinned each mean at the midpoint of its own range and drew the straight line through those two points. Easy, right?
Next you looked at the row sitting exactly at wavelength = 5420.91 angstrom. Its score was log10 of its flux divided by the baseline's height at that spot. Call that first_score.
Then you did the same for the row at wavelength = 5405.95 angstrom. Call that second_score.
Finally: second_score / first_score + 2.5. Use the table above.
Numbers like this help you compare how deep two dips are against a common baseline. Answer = 11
